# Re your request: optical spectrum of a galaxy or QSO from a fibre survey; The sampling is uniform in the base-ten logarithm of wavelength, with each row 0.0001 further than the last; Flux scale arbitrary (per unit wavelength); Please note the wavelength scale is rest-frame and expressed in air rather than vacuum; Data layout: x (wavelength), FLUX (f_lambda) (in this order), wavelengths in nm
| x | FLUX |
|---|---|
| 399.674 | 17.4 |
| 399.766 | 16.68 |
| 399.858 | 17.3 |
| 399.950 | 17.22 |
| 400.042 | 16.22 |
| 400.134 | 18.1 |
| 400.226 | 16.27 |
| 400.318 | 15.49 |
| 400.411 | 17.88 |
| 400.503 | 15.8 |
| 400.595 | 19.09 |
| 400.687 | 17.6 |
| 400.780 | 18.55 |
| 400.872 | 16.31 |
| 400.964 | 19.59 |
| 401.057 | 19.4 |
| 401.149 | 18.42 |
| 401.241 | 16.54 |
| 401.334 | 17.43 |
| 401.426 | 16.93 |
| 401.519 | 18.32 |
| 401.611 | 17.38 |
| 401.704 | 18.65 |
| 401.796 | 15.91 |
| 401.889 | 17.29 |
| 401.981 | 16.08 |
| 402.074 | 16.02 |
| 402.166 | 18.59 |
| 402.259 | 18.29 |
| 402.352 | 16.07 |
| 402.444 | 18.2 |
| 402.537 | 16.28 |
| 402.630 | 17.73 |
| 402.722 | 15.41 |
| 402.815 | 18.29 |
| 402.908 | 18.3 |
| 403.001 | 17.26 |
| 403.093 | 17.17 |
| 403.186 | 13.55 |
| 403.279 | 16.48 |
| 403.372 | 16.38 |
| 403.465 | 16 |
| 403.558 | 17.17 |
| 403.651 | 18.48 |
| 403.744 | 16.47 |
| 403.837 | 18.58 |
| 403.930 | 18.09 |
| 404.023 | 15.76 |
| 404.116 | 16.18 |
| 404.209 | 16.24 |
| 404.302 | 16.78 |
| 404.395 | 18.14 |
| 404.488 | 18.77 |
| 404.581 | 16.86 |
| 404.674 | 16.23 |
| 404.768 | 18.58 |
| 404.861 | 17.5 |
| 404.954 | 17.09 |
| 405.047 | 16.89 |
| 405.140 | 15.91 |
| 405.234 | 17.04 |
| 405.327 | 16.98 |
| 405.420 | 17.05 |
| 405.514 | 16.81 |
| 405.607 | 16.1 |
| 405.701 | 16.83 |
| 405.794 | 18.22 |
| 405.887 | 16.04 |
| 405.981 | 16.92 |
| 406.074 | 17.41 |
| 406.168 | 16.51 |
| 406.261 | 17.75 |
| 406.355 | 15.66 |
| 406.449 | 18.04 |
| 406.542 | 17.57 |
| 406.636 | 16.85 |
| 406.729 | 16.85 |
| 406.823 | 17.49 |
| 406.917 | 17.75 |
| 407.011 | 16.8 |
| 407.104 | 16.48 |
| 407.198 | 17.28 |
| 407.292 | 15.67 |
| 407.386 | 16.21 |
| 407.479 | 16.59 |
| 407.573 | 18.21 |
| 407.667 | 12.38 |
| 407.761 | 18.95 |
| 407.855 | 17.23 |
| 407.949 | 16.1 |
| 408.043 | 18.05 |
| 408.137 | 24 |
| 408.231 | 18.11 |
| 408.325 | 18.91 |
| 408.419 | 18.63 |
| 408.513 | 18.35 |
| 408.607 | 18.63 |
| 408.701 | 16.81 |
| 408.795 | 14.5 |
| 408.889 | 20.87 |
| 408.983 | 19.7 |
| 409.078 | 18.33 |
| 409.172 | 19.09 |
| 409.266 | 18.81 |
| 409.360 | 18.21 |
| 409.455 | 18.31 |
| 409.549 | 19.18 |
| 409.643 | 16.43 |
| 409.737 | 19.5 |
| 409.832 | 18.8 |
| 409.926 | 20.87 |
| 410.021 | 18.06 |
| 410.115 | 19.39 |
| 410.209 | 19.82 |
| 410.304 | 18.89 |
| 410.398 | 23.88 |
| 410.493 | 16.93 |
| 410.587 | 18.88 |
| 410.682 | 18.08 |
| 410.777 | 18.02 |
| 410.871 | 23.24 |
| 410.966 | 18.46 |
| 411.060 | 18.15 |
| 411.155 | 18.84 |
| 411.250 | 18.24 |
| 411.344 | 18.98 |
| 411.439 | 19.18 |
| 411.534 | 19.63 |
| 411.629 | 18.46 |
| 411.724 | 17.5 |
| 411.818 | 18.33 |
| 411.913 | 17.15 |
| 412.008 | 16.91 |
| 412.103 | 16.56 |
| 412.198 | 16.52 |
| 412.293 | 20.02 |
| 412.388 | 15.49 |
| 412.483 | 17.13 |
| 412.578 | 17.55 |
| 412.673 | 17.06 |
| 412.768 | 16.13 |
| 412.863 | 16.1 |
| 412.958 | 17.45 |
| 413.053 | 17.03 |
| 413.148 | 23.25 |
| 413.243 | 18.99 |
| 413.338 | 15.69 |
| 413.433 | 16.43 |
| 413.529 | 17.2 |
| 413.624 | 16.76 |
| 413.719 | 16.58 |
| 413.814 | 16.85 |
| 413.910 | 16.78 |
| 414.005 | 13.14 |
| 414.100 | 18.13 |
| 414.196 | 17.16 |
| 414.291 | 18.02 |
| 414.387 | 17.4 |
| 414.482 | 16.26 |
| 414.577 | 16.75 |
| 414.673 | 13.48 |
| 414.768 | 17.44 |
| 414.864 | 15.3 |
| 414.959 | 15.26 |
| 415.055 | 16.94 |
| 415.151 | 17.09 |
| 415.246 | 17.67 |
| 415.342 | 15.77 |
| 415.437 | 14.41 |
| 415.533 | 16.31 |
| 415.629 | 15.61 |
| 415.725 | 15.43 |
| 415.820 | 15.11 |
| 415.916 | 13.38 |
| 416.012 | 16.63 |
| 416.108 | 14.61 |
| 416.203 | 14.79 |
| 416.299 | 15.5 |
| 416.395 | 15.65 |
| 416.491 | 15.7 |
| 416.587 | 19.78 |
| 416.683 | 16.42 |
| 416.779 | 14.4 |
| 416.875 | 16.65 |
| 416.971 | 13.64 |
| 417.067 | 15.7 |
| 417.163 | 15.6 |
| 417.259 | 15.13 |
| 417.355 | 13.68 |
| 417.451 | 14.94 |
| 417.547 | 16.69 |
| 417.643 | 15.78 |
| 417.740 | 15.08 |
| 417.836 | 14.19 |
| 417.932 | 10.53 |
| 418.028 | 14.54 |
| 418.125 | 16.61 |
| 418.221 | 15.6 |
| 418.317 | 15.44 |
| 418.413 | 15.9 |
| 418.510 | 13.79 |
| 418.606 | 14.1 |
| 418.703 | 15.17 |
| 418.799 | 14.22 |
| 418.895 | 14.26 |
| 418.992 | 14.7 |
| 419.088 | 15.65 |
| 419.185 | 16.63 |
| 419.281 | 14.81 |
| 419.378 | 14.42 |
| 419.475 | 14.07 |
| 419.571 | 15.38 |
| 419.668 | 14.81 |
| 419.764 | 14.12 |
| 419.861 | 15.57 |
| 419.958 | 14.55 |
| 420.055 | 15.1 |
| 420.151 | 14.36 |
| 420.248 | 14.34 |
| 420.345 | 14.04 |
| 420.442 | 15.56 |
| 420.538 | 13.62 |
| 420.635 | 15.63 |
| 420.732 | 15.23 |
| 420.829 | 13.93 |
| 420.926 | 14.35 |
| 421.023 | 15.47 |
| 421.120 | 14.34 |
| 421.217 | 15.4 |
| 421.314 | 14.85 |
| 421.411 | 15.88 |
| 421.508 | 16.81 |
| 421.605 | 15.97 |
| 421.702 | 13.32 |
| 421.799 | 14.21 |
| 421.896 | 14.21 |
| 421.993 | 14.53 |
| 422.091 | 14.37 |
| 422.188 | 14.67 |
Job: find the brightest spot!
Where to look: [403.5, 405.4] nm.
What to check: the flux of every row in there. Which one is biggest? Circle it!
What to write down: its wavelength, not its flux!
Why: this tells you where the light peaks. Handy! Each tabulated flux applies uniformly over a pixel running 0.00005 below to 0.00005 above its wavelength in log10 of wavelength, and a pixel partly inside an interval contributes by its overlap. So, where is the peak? 404.488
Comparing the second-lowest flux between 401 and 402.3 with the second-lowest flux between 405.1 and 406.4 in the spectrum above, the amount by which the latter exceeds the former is -0.1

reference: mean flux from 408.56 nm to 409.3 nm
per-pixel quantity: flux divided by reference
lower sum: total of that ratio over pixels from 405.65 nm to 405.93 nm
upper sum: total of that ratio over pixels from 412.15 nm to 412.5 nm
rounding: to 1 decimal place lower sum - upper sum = -1.0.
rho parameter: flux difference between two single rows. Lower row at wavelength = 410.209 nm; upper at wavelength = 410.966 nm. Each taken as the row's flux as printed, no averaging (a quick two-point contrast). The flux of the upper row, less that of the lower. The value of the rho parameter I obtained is -1.4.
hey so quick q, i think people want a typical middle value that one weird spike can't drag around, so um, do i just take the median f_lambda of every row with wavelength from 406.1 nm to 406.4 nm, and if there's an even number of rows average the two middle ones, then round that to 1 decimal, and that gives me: 16.5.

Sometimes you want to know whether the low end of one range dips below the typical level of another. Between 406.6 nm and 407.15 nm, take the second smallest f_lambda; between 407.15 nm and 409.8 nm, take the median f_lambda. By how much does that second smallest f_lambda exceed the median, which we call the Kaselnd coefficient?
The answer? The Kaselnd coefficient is -1.5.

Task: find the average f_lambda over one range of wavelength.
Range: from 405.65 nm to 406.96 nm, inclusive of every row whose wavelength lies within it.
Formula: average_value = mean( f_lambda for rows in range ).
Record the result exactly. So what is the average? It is 17.1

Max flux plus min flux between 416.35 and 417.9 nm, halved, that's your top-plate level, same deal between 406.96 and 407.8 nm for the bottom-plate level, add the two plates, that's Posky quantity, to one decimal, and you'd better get 32.4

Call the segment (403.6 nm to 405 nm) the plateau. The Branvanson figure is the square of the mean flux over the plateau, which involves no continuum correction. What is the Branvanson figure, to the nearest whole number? 300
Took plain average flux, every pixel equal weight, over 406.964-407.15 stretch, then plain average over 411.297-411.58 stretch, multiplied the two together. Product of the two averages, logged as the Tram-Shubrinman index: 321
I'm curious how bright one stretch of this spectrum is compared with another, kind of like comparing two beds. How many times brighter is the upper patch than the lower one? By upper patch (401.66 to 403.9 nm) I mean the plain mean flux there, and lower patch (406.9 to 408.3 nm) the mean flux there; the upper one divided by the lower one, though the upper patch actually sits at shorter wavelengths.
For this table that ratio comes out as 0.98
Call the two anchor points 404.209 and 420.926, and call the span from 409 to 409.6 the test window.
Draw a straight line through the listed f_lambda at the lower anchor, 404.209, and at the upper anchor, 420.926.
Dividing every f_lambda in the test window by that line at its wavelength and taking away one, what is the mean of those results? 0.19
